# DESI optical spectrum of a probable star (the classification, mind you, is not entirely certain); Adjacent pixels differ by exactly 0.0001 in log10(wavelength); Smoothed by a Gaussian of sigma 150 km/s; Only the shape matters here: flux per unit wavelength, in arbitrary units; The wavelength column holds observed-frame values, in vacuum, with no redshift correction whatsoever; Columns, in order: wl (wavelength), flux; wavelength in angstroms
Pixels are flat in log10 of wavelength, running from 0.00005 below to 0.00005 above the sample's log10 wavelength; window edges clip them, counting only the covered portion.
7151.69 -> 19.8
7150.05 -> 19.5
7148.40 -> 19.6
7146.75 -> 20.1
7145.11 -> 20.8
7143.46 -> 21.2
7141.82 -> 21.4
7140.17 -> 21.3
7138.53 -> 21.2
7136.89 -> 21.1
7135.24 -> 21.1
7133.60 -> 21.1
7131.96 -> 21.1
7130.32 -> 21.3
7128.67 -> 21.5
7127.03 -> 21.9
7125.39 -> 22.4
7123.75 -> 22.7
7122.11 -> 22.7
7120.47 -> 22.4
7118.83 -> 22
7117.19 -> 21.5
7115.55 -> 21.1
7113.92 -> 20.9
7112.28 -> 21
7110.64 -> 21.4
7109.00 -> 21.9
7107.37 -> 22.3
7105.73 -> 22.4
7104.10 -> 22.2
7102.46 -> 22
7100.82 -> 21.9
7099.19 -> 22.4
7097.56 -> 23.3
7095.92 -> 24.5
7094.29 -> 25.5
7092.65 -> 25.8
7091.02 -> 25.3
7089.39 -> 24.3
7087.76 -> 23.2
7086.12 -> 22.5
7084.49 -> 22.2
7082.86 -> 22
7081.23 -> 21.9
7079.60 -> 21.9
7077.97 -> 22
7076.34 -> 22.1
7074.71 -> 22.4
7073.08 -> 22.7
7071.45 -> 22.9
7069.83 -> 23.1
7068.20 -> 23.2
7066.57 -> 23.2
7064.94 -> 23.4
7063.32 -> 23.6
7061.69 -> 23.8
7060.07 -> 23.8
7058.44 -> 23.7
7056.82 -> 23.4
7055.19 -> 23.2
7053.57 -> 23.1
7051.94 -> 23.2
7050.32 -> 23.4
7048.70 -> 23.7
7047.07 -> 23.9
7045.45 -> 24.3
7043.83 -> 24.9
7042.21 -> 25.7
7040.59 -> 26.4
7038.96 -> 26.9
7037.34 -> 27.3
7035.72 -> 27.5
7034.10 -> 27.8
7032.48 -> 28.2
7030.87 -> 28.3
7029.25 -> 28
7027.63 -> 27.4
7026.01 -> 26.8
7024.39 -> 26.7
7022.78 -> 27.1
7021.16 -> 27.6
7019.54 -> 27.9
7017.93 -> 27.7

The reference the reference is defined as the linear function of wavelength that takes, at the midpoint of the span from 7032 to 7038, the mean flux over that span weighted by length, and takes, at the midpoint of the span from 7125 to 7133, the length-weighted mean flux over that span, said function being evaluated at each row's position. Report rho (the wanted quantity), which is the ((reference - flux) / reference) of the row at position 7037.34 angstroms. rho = 0.008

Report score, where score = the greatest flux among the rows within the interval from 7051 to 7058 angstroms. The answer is 23.4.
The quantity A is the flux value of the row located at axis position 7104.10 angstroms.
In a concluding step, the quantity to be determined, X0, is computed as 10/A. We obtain 0.450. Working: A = 22.2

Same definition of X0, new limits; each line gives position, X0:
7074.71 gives 0.446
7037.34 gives 0.366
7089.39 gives 0.412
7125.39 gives 0.446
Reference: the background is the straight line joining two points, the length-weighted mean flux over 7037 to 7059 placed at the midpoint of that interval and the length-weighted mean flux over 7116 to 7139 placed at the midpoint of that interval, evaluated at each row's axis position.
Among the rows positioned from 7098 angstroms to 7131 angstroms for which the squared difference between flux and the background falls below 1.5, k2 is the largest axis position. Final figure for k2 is 7130.32 angstroms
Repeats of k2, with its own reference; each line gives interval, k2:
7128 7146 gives 7145.11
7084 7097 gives 7087.76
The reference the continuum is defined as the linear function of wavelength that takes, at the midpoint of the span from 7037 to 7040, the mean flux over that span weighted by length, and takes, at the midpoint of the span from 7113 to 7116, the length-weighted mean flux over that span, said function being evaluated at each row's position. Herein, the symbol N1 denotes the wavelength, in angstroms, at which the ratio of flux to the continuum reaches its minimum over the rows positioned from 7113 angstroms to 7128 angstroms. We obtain 7113.92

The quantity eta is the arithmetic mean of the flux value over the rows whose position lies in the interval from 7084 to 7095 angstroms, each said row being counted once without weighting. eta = 24.1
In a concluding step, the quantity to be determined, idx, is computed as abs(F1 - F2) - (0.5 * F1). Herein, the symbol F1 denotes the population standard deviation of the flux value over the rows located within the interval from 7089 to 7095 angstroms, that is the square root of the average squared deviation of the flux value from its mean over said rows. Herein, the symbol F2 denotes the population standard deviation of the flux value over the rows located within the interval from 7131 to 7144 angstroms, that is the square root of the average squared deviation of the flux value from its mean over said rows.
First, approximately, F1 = 0.6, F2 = 0.1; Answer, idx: 0.2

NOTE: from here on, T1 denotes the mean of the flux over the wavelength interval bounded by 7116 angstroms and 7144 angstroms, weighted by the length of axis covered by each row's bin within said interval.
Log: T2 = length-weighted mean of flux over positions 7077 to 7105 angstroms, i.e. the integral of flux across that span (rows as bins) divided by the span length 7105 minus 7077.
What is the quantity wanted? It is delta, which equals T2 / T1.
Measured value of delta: 1.07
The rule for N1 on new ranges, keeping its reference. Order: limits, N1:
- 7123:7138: 7131.96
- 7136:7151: 7148.40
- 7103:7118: 7112.28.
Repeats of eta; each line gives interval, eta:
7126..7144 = 21.3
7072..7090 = 22.5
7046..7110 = 23.1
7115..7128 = 22.1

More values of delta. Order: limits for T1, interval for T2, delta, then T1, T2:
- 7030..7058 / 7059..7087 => 0.90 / 25.3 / 22.8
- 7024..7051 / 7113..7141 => 0.82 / 26.3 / 21.6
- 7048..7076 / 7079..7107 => 0.99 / 23.3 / 23.1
